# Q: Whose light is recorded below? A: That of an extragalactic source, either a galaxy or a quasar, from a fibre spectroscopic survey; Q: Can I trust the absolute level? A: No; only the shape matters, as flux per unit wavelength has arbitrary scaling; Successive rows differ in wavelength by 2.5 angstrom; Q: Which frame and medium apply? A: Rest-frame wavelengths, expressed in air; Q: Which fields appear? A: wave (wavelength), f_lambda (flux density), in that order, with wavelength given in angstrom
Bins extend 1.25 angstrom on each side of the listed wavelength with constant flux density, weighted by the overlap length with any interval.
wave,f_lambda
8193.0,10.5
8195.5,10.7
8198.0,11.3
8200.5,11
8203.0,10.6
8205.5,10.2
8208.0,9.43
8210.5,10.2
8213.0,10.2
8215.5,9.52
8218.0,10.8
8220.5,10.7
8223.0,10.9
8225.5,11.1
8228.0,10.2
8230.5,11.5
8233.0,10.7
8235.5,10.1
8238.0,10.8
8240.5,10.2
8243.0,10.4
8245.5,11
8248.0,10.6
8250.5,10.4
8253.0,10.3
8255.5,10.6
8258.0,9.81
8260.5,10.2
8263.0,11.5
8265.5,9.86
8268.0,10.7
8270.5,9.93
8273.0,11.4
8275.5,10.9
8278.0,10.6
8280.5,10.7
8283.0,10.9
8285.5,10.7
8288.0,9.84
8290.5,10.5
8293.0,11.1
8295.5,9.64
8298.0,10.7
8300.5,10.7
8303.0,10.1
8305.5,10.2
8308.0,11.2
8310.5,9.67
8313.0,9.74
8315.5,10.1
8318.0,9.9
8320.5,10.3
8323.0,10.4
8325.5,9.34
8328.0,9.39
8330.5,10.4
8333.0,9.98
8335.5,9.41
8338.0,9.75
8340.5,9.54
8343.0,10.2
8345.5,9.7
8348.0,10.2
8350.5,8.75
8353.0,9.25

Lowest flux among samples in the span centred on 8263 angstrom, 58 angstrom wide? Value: 9.81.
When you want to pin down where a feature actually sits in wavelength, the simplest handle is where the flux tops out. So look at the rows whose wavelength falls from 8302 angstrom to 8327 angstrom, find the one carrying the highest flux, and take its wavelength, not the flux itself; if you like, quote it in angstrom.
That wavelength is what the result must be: 8308.0 angstrom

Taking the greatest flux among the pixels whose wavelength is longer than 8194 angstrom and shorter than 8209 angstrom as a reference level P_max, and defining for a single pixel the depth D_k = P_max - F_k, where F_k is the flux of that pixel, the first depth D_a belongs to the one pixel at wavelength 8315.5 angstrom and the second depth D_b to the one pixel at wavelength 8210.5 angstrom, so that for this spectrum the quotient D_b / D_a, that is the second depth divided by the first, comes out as 0.9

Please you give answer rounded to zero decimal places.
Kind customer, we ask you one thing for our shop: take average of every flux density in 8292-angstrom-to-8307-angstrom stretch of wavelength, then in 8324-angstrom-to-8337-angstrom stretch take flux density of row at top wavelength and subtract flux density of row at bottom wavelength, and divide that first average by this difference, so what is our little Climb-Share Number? 149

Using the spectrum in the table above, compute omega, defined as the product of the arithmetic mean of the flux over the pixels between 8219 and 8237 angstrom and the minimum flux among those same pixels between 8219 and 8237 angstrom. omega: 109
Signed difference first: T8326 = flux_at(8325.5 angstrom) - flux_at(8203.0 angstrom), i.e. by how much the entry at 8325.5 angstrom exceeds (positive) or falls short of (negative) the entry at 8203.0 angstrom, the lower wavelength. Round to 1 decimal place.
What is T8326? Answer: -1.3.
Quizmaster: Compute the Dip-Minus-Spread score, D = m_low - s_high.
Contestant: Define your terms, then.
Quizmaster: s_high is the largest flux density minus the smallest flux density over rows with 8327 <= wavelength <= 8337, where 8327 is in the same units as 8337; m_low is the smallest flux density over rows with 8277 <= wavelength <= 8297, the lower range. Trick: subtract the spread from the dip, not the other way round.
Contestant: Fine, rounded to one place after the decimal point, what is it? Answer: 8.6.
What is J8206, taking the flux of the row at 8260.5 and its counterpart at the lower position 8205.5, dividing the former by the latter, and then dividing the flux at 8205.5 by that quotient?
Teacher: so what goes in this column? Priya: 10.2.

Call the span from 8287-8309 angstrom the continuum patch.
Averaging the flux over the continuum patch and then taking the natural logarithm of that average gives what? 2.35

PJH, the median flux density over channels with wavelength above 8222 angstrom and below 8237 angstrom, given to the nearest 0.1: 10.8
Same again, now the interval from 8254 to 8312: 10.6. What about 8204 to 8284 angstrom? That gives 10.6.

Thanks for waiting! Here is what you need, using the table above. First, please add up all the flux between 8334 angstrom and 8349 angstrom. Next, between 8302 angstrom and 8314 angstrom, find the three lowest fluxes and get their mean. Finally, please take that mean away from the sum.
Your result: 49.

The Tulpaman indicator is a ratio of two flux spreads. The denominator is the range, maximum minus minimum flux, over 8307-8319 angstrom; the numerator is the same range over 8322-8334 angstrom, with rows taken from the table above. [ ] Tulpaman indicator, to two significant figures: 0.69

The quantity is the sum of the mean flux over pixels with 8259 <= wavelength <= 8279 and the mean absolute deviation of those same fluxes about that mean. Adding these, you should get 11.1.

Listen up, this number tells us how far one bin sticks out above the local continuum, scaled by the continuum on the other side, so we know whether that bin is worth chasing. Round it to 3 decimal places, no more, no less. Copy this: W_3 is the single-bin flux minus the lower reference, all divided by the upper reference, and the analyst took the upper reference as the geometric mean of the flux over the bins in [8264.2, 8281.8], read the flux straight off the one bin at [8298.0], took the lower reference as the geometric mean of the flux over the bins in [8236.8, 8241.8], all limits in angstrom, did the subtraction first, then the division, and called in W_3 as 0.019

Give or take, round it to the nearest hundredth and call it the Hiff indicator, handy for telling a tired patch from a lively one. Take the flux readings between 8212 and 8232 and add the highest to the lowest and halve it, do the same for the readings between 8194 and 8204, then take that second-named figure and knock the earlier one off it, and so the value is 0.44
